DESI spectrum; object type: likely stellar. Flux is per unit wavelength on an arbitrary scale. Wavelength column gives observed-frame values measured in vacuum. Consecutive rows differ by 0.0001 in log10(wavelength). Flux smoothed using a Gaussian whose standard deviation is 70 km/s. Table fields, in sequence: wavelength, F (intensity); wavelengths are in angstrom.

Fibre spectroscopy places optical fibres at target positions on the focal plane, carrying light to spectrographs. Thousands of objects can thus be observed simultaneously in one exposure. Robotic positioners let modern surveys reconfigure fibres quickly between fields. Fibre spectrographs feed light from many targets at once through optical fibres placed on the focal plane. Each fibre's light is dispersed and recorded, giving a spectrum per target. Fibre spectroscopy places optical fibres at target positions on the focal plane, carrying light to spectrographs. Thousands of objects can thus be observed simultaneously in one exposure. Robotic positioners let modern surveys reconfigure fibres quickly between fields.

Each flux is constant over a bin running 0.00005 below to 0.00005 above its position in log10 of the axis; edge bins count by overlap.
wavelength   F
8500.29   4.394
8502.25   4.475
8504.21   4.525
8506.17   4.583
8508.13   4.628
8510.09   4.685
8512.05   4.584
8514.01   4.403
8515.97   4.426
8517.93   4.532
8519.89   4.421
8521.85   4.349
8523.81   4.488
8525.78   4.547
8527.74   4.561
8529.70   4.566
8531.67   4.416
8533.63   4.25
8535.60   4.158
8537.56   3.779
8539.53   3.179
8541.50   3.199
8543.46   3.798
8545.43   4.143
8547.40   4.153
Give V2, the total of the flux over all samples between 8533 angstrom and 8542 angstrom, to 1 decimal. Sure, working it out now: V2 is 18.6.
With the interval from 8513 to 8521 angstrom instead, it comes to 17.8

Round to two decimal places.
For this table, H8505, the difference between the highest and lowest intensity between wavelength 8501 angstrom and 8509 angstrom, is 0.15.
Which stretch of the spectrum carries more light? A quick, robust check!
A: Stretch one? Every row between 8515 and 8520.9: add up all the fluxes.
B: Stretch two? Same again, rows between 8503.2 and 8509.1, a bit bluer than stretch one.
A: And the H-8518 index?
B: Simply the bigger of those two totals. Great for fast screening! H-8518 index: 13.7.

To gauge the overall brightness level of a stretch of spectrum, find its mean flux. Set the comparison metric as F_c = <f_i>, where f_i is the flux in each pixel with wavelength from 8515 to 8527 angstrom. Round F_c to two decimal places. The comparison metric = 4.46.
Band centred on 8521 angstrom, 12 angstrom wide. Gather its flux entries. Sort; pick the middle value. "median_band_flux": 4.46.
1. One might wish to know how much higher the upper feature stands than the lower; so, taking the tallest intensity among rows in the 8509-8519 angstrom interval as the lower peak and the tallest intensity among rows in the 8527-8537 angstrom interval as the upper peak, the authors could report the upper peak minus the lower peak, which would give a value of -0.12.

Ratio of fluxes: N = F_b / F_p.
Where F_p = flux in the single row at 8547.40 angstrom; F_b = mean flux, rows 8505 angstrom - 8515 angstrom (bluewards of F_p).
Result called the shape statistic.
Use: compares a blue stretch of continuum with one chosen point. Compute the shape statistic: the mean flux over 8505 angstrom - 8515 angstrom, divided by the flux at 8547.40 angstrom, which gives 1.10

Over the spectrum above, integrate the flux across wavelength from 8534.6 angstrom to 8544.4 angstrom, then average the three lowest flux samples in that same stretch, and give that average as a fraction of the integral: 0.095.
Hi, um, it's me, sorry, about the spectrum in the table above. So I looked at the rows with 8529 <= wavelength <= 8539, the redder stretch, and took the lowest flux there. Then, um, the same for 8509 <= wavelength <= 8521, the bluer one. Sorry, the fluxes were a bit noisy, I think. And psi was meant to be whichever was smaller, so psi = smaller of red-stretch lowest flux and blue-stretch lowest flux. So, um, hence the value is 3.8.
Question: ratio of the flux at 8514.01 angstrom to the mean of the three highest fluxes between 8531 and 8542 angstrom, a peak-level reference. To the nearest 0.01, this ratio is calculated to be 1.03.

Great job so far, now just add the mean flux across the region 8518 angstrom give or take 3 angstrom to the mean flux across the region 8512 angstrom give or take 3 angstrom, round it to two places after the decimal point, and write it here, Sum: 9.02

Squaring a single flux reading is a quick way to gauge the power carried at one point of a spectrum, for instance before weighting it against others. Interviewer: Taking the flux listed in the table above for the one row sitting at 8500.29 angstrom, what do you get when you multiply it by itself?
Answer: 19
